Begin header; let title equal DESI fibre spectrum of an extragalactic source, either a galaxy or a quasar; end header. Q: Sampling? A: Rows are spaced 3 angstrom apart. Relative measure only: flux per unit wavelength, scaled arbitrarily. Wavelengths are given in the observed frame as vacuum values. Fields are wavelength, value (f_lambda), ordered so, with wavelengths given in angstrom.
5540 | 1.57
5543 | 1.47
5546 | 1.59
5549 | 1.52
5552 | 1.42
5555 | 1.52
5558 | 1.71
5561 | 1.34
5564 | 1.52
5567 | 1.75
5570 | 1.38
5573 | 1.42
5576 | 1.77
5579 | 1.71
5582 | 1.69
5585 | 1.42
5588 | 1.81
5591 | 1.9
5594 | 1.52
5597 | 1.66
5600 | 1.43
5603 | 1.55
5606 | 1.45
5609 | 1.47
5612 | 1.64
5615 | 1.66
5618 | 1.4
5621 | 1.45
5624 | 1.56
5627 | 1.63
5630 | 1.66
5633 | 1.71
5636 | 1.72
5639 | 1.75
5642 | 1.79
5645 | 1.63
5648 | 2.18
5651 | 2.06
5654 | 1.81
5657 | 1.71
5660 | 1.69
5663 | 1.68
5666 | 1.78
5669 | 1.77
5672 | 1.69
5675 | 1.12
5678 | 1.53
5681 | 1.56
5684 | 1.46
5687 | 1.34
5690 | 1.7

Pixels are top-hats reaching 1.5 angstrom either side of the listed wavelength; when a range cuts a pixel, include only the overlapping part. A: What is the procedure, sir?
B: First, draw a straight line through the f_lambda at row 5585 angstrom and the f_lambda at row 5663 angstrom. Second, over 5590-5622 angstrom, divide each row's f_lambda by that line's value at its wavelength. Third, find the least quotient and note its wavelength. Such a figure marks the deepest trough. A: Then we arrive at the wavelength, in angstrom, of 5618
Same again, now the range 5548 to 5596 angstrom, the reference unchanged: 5585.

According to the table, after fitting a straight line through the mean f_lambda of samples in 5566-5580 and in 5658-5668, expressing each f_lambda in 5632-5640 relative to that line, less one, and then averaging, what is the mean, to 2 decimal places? 0.03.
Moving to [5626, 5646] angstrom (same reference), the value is 0.01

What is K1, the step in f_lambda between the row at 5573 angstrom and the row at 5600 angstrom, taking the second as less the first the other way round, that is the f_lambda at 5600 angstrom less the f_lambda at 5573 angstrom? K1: 0.0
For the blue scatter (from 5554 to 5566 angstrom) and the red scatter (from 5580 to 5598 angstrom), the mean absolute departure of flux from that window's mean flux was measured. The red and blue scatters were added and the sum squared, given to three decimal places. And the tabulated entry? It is 0.052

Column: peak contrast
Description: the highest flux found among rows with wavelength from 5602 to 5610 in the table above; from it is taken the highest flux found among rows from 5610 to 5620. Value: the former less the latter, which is -0.11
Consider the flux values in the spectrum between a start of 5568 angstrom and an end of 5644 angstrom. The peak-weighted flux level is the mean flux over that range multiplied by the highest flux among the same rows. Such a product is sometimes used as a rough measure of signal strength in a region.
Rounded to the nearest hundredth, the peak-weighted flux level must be 3.05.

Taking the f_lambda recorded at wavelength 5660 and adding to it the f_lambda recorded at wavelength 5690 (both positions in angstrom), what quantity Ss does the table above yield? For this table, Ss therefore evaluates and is 3.39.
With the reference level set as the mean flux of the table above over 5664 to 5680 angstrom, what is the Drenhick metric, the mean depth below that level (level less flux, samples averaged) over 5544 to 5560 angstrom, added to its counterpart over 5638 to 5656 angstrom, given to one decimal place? -0.3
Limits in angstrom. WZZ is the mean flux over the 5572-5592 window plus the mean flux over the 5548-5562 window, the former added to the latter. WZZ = 3.18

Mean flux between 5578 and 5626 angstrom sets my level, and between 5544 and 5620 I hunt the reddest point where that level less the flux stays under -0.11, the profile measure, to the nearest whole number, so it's 5591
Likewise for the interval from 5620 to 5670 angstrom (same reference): 5669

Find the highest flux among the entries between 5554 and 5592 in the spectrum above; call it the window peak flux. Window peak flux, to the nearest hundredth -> 1.90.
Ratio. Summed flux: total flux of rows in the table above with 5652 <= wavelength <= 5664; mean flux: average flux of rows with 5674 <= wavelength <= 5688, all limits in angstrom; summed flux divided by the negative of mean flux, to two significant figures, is -4.9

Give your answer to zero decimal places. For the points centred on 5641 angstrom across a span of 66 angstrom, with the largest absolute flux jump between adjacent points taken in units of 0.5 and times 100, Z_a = 110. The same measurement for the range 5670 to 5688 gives 114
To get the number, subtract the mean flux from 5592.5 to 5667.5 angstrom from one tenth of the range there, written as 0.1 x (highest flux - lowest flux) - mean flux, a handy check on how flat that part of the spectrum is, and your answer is -1.59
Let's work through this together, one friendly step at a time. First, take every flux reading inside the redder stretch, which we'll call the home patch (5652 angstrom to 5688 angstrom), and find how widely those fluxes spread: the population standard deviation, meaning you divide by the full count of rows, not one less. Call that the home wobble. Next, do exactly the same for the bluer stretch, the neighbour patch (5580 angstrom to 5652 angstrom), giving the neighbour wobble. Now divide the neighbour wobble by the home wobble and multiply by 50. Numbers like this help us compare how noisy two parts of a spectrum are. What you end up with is 49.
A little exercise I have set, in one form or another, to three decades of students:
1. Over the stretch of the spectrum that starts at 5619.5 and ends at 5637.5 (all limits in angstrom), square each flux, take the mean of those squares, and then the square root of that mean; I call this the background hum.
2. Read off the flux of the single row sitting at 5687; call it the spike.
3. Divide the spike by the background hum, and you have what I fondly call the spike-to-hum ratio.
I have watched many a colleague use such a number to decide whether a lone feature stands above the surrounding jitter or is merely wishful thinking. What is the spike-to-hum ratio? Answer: 0.82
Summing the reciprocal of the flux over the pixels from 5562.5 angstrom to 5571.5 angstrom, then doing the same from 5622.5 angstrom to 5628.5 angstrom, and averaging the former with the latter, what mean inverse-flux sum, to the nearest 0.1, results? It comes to 1.6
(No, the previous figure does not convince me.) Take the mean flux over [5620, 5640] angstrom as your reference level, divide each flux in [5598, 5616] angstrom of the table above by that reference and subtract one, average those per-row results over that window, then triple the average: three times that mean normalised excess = -0.2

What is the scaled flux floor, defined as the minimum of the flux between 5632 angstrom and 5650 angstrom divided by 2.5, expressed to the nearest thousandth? 0.652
